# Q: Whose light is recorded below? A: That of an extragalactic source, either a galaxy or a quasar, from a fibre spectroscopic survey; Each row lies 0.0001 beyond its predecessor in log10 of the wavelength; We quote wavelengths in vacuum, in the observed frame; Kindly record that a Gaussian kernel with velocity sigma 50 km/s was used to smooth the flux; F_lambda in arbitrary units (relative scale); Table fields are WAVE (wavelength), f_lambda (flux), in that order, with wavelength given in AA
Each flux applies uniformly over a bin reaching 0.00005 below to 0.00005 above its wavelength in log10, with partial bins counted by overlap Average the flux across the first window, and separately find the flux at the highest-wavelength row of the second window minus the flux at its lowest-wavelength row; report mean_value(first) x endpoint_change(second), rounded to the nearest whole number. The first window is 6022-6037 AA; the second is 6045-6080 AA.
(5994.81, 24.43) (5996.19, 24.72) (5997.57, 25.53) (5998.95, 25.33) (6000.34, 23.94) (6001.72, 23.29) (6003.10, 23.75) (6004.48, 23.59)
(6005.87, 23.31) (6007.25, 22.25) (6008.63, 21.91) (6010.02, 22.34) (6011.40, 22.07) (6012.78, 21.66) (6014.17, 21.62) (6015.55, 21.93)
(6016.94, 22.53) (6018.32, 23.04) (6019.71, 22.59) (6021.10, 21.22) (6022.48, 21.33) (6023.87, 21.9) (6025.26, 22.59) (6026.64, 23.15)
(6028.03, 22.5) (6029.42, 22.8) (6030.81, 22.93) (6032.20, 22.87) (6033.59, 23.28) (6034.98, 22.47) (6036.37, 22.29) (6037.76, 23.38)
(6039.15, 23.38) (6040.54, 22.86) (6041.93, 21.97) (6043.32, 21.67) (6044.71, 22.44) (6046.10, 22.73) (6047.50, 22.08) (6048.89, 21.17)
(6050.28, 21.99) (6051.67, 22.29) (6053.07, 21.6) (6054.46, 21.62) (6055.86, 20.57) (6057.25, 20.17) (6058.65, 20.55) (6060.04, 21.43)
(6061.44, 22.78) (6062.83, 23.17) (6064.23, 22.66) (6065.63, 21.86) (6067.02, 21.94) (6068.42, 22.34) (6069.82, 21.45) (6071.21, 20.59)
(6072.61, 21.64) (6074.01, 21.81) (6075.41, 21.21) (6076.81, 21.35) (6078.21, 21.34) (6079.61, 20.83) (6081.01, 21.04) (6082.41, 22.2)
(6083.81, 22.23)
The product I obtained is -43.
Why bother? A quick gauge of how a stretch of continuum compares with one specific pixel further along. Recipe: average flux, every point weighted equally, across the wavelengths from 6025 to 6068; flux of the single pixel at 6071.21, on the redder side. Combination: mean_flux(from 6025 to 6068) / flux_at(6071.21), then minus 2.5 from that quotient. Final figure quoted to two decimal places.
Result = -1.42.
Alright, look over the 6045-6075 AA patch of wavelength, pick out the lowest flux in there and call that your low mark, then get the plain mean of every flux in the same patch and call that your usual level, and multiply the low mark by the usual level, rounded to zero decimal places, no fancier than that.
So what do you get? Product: 438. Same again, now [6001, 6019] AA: 488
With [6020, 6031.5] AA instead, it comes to 473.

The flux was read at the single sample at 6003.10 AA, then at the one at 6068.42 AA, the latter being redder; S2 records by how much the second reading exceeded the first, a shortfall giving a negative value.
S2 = -1.4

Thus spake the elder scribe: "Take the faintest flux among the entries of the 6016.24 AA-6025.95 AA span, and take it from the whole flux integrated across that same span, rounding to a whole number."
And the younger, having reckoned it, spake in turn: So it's 194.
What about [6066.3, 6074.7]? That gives 161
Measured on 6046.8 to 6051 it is 70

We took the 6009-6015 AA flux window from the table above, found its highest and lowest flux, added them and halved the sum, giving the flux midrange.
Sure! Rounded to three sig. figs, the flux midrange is 22.0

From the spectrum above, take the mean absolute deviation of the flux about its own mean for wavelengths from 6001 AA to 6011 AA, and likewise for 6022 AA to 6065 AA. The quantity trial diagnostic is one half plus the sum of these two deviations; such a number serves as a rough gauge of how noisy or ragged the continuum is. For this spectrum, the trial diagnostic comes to 1.84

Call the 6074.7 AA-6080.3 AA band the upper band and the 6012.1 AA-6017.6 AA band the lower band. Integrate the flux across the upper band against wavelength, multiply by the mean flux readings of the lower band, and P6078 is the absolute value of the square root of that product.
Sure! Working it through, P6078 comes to 51.0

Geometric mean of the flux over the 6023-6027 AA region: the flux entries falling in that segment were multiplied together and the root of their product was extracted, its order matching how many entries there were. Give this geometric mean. 22.5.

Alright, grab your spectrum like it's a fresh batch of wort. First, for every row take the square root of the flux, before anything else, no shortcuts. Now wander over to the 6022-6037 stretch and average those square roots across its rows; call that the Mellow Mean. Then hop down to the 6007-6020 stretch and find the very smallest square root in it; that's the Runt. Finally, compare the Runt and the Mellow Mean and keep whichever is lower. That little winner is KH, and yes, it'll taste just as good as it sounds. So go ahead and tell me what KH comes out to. 4.65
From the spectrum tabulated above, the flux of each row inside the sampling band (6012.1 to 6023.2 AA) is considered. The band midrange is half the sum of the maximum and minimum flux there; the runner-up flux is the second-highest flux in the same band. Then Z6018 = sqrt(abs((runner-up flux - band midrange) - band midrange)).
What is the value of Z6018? 4.655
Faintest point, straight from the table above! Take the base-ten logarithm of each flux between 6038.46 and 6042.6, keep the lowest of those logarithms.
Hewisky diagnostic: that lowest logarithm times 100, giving 134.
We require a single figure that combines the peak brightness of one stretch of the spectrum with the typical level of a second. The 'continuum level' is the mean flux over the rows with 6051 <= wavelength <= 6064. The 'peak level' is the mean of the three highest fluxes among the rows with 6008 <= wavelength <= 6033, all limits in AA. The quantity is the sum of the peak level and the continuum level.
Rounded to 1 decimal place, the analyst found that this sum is 44.6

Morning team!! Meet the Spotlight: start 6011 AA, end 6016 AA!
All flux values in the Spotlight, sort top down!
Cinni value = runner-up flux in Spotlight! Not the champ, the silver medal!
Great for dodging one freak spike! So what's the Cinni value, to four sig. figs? 21.93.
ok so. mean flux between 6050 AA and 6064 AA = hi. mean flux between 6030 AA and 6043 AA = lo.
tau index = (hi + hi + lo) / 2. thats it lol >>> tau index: 33.0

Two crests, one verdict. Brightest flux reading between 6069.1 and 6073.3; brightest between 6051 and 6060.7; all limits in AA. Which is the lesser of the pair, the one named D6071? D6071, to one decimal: 21.6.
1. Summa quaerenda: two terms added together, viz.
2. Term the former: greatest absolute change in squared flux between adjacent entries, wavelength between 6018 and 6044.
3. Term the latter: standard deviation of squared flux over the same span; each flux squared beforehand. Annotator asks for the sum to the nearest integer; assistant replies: 89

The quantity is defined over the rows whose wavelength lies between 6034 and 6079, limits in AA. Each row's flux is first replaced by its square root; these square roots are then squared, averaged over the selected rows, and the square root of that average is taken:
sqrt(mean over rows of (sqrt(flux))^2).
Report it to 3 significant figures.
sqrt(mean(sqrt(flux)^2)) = 4.68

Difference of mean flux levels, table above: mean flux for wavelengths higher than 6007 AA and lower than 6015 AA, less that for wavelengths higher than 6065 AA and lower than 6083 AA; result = 0.47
